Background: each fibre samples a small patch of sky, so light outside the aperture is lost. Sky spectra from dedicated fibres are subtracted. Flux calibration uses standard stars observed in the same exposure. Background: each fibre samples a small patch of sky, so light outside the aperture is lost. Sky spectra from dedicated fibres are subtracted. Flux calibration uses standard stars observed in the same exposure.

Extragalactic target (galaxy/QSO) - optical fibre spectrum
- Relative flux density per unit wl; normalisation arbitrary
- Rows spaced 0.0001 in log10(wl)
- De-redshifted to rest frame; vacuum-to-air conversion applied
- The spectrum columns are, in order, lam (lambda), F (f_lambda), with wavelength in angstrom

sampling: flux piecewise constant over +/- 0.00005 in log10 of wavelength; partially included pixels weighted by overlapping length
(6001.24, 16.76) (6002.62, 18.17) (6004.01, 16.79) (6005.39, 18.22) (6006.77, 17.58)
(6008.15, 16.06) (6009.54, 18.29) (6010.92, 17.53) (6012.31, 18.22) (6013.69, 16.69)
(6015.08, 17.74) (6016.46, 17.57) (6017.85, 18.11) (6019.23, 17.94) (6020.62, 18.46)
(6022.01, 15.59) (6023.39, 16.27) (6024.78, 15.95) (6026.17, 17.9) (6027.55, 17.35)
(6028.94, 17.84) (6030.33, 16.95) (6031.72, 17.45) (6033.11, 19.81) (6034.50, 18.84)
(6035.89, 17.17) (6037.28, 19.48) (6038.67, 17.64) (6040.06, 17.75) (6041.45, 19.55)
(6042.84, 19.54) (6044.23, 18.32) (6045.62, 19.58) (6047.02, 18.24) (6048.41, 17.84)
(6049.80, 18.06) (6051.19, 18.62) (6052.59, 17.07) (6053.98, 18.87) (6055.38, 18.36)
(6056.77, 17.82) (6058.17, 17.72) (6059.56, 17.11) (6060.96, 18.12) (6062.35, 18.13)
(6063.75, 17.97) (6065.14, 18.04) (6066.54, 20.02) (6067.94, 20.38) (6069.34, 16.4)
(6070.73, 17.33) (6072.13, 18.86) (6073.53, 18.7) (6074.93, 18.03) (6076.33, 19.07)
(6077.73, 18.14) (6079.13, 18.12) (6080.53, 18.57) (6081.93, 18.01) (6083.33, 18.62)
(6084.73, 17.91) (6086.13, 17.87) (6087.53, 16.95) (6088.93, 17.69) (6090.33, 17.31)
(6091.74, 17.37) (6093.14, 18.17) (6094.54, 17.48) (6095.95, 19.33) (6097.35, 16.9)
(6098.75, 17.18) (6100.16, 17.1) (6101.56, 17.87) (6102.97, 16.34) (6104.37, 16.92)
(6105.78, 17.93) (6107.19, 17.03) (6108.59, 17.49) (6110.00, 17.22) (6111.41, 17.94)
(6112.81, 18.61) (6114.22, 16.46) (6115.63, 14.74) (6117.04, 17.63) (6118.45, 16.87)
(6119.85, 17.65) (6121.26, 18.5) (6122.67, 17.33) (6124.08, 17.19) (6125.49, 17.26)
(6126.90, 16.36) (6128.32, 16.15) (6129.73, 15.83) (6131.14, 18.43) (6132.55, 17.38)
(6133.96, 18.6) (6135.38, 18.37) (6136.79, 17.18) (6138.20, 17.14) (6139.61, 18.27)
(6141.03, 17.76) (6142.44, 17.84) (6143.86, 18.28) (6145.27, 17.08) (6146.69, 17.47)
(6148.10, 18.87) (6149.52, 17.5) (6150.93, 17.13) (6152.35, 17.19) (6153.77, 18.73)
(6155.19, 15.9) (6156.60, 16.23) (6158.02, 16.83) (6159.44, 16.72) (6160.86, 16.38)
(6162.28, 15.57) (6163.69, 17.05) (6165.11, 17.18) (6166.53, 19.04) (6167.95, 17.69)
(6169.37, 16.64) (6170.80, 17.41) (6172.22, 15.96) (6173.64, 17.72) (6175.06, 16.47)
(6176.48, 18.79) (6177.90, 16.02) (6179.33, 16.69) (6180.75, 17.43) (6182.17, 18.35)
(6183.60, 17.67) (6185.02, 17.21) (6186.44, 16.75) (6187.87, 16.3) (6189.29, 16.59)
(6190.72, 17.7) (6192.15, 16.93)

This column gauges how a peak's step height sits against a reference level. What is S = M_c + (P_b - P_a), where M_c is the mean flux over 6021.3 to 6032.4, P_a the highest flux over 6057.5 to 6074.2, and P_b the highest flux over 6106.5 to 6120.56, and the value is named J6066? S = 15.1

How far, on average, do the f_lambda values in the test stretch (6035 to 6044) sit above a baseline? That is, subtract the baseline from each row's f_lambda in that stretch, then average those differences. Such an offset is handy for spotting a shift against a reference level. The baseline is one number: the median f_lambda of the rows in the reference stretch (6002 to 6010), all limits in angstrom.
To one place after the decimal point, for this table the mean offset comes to 0.6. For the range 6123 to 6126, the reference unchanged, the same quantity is -0.6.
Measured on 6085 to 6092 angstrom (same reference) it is -0.4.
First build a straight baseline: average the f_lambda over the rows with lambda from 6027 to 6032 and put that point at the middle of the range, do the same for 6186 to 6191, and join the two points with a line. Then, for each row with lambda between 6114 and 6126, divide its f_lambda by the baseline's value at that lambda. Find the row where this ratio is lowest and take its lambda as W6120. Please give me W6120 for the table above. 6115.63 angstrom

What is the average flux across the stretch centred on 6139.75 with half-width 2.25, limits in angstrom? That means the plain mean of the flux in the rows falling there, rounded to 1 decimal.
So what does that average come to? 17.7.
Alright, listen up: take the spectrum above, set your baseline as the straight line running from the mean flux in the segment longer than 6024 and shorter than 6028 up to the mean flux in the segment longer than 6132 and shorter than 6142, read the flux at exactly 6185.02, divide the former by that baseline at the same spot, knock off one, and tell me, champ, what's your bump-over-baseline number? -0.05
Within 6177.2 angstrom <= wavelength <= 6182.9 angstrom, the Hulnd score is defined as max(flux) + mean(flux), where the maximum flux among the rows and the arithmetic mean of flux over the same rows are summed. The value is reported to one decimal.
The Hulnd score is 35.5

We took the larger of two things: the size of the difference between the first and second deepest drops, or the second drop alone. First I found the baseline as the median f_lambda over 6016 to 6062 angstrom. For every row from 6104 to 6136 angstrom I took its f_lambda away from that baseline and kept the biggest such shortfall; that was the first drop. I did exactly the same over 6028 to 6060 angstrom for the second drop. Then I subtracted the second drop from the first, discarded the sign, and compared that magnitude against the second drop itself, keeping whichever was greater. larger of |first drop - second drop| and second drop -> 2.21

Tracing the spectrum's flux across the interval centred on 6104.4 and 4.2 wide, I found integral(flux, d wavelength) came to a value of 72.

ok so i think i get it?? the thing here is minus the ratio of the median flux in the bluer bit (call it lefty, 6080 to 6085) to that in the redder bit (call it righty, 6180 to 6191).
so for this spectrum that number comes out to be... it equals -1.06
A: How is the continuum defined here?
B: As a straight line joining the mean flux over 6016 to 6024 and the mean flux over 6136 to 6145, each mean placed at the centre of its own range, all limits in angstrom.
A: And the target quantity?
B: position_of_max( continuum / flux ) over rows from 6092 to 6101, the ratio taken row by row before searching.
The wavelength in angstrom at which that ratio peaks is 6097.35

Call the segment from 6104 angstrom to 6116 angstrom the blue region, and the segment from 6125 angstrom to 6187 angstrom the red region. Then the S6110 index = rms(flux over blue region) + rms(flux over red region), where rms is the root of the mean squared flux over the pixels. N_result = 34.5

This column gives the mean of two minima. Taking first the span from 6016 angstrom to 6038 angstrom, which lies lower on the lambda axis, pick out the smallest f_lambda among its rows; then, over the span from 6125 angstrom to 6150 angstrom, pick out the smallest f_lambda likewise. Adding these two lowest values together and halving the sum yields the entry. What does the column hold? 15.7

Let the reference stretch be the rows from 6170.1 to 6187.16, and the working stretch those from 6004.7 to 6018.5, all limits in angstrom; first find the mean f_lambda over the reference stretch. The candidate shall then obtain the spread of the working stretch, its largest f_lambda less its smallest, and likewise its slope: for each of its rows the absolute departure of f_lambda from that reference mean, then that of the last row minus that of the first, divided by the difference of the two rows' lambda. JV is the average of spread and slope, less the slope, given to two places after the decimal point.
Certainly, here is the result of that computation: 1.12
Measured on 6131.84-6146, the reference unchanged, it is 0.76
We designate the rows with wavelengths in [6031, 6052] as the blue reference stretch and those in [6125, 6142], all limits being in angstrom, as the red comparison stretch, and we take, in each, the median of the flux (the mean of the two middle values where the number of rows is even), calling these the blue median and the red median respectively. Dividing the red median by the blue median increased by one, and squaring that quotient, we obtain 0.80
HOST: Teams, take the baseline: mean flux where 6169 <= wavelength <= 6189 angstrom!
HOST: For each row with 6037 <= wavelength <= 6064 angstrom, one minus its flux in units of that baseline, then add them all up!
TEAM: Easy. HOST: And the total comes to -1.4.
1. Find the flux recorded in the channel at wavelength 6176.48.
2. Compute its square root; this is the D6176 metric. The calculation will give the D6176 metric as 4.33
